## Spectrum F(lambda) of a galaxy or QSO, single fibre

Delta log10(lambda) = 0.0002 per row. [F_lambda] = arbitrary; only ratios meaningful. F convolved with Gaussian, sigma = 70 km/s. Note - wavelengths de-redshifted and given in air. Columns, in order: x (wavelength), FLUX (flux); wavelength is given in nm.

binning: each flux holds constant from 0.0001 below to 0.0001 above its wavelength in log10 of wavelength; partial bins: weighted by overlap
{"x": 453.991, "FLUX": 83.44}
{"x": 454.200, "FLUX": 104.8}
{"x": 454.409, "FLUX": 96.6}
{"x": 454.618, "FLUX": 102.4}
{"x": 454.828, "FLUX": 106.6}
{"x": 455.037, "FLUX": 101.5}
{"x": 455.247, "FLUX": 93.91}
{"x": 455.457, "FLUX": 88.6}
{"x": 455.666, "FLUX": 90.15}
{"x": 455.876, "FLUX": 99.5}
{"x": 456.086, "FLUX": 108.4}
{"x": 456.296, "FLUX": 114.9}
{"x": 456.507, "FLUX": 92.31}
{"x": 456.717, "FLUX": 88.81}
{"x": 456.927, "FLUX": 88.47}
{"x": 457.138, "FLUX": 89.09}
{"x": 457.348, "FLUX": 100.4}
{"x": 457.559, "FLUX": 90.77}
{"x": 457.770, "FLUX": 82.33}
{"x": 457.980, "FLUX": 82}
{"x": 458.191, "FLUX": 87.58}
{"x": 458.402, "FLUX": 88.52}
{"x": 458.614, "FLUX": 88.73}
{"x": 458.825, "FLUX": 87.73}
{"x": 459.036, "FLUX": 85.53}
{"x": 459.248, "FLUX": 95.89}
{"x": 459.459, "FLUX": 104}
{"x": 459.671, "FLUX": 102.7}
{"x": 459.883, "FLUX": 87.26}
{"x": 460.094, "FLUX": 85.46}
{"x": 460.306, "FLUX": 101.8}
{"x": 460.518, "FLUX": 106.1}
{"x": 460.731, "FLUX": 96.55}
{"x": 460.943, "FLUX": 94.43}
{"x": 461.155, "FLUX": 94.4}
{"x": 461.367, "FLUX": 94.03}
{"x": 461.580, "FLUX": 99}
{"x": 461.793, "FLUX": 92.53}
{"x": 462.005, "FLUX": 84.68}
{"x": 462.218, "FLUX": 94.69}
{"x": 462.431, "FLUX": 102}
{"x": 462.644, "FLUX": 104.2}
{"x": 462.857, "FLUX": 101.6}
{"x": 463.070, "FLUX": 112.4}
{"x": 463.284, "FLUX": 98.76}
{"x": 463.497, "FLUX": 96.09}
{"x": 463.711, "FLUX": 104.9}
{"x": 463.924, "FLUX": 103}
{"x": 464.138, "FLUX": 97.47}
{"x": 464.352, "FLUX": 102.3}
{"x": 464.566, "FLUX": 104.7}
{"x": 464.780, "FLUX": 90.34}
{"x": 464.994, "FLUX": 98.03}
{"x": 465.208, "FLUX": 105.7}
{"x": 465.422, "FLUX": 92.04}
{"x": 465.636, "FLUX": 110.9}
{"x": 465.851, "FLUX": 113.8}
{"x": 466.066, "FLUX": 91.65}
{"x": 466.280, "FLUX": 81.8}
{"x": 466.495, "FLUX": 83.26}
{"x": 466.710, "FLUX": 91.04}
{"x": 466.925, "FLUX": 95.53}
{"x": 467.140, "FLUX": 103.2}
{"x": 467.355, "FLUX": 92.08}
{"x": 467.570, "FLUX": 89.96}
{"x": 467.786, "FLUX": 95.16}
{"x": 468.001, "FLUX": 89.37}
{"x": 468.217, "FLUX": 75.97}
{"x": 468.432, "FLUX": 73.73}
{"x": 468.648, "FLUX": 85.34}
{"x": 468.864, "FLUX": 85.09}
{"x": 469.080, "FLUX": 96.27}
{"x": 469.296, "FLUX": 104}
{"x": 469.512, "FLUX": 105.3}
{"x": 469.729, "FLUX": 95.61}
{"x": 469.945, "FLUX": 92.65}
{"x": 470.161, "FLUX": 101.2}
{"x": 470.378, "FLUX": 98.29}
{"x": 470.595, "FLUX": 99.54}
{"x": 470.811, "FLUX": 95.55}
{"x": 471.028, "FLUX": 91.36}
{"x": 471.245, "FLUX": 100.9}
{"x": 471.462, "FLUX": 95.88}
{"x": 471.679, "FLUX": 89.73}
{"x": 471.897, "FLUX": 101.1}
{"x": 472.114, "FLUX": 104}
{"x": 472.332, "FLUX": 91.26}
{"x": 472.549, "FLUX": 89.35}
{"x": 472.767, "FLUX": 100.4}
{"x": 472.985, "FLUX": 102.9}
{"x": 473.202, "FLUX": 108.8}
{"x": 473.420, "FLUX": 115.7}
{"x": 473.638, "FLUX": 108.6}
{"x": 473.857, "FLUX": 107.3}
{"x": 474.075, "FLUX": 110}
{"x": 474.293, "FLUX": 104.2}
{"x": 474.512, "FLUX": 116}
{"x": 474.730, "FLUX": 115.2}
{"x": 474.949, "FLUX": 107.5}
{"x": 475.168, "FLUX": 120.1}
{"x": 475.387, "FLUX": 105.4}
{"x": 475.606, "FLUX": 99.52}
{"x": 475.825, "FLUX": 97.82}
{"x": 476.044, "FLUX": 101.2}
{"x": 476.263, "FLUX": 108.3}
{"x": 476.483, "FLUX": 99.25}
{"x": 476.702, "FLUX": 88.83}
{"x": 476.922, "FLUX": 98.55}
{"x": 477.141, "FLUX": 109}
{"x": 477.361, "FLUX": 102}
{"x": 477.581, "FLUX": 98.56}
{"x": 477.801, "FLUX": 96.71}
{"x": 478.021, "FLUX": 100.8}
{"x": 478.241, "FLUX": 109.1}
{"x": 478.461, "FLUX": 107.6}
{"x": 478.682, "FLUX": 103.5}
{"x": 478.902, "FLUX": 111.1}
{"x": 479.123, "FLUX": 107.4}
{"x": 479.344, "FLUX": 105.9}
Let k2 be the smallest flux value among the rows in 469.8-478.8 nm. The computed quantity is 88.83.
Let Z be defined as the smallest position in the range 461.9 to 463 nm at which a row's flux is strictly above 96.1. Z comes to 462.431 nm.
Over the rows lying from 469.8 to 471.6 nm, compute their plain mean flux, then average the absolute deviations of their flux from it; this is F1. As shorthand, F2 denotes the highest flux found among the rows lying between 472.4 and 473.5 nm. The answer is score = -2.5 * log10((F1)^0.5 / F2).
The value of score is 4.6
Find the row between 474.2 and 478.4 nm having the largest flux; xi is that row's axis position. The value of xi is 475.168 nm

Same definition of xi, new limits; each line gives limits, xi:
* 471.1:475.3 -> 475.168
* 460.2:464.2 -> 463.070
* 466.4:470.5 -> 469.512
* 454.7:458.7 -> 456.296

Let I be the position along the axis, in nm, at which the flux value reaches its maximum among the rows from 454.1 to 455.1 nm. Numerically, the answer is 454.828 nm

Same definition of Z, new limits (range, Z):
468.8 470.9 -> 469.080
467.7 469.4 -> 469.080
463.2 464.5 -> 463.284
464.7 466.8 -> 464.994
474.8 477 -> 474.949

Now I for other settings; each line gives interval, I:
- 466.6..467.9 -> 467.140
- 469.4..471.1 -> 469.512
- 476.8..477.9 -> 477.141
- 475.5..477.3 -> 477.141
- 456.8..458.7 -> 457.348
